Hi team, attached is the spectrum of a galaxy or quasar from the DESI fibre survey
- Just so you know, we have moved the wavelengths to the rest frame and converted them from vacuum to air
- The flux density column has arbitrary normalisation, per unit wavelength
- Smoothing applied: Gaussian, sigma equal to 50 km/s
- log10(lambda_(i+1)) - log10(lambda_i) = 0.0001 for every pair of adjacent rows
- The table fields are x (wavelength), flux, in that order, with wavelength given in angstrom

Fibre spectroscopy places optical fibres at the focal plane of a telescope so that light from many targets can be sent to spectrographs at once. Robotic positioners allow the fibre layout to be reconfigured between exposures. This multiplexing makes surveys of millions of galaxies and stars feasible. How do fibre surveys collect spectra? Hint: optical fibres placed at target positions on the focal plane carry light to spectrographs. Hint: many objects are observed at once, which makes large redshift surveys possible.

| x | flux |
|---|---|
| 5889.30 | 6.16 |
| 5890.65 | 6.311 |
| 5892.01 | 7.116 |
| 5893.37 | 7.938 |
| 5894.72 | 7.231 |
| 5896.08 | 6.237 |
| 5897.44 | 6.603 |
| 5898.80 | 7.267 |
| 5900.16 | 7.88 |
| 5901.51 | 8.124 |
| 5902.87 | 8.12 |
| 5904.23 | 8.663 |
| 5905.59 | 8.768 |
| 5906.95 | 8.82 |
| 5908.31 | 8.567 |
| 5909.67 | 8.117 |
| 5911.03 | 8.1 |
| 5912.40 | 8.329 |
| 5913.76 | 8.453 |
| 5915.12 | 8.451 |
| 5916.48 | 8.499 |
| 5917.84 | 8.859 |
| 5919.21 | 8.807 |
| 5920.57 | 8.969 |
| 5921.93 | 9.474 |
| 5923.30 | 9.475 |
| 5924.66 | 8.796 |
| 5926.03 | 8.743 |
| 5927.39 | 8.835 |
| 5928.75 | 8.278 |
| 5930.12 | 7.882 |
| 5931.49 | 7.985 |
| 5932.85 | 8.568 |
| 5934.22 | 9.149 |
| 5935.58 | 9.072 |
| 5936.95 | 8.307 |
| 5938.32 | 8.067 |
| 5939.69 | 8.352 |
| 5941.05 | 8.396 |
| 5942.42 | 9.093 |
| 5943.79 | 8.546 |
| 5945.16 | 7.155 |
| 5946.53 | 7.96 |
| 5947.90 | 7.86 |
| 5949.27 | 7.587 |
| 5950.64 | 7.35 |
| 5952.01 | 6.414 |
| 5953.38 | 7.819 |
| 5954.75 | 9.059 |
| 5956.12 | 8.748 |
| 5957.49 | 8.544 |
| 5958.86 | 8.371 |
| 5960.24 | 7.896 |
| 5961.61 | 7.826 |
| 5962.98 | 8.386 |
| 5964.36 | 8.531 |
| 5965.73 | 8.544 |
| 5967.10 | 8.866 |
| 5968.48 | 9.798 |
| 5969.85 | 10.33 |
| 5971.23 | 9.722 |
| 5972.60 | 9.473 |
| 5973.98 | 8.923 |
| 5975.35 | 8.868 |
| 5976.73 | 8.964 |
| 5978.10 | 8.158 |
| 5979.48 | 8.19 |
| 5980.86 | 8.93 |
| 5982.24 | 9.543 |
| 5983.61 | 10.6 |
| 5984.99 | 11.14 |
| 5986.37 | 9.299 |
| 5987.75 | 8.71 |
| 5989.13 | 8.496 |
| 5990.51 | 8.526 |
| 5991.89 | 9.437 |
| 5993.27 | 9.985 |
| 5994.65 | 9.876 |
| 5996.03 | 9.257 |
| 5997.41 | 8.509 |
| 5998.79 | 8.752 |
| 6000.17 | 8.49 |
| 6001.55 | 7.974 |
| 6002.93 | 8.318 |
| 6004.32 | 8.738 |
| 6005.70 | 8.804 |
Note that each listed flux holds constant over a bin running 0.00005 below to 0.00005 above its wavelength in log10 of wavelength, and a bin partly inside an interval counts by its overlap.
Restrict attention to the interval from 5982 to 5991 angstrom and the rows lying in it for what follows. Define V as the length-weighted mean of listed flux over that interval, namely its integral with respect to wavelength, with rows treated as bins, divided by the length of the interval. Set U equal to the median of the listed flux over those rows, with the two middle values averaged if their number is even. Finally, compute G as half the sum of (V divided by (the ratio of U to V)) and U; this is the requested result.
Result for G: 9.5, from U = 9.3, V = 9.5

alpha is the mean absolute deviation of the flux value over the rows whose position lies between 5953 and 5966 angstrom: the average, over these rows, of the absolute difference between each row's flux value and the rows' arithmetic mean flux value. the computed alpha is 0.32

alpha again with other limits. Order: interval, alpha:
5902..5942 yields 0.33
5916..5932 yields 0.37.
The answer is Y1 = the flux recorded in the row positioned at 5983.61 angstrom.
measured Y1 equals 10.6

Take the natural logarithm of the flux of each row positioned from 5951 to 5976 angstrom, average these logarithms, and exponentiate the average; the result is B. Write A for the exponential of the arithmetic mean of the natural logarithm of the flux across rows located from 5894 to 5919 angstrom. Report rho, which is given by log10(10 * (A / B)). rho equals 0.97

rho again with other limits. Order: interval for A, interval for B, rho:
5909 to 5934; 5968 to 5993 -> 0.97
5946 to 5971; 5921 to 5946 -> 0.99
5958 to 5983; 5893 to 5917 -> 1.04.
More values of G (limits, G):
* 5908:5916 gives 8.3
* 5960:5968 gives 8.4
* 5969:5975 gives 9.6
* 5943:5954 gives 7.6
